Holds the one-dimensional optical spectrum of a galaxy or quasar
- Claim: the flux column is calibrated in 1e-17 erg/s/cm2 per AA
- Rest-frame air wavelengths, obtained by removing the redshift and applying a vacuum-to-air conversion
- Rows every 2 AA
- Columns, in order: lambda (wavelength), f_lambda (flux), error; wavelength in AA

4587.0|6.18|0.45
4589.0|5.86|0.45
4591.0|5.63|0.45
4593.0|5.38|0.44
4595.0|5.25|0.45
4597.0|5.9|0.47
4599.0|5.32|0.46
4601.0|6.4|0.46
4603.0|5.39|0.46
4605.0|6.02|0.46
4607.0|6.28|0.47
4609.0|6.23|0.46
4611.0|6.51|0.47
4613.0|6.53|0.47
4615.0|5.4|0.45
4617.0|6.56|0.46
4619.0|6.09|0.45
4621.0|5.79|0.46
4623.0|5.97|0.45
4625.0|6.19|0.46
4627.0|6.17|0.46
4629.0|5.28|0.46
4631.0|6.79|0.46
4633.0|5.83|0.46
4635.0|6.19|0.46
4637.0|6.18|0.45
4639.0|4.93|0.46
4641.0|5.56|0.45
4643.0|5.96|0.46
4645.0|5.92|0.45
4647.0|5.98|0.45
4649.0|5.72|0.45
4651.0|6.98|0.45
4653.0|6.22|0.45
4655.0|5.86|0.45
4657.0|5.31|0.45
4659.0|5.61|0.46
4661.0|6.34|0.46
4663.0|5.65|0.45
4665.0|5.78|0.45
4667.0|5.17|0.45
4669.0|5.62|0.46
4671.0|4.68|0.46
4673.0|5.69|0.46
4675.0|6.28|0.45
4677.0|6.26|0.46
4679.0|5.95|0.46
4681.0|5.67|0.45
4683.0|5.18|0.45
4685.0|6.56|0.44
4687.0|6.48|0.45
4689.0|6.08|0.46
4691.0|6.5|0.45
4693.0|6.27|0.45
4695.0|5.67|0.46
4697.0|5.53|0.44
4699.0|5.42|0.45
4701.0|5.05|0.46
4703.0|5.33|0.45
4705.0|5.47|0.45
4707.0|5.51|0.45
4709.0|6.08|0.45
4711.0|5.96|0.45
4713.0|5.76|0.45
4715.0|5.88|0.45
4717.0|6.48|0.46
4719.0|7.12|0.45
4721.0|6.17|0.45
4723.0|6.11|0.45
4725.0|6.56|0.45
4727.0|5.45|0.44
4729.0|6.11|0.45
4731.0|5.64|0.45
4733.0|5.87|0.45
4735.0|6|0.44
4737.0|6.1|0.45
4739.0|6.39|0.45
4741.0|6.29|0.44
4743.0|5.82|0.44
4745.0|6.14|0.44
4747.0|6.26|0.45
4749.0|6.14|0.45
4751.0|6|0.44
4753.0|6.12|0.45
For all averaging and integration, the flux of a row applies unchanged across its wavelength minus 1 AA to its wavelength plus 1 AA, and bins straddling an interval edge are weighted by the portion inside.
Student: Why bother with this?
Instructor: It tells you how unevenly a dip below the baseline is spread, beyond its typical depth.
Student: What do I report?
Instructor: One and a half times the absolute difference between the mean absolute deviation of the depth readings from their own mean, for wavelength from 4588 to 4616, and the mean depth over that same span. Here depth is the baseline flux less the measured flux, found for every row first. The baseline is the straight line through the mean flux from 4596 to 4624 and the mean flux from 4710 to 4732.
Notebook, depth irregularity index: 0.36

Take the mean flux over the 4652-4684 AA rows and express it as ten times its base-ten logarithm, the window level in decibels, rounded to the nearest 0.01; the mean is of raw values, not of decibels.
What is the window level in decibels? 7.56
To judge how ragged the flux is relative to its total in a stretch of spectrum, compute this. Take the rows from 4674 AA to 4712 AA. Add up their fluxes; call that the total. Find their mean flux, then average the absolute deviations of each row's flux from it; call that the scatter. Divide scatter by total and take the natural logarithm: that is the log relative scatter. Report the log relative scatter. -5.61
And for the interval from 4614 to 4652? -5.77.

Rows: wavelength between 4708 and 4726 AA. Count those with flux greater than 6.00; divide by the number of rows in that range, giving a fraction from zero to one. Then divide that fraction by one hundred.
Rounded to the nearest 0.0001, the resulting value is 0.0067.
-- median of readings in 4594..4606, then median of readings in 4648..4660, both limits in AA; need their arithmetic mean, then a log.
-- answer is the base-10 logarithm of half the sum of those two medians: 0.757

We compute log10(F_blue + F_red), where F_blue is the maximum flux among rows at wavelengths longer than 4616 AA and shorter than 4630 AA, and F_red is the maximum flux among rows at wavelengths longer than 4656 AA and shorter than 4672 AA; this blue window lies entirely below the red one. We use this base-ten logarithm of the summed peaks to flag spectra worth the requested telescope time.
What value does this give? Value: 1.11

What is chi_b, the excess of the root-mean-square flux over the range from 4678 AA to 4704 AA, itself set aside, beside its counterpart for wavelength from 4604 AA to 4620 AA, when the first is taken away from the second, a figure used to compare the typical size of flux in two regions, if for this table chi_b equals 0.37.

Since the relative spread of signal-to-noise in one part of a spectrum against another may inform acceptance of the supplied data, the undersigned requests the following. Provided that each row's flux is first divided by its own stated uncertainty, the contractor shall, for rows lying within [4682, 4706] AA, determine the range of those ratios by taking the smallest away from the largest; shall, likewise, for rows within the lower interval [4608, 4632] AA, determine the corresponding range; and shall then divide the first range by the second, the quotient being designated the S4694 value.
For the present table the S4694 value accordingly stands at 1.20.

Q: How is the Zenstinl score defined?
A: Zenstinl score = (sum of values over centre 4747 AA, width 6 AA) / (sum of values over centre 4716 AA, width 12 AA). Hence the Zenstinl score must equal 0.50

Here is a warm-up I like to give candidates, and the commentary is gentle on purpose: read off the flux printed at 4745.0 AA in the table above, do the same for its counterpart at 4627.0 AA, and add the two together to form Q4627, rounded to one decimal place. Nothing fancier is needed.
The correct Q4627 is 12.3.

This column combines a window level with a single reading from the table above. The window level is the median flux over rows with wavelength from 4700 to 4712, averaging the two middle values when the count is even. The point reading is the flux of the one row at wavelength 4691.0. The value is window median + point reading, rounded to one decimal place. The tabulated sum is 12.0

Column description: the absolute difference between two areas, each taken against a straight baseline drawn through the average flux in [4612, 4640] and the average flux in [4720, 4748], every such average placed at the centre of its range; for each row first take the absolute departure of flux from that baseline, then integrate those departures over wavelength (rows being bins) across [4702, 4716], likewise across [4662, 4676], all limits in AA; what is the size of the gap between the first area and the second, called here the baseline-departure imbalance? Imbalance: 2.8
